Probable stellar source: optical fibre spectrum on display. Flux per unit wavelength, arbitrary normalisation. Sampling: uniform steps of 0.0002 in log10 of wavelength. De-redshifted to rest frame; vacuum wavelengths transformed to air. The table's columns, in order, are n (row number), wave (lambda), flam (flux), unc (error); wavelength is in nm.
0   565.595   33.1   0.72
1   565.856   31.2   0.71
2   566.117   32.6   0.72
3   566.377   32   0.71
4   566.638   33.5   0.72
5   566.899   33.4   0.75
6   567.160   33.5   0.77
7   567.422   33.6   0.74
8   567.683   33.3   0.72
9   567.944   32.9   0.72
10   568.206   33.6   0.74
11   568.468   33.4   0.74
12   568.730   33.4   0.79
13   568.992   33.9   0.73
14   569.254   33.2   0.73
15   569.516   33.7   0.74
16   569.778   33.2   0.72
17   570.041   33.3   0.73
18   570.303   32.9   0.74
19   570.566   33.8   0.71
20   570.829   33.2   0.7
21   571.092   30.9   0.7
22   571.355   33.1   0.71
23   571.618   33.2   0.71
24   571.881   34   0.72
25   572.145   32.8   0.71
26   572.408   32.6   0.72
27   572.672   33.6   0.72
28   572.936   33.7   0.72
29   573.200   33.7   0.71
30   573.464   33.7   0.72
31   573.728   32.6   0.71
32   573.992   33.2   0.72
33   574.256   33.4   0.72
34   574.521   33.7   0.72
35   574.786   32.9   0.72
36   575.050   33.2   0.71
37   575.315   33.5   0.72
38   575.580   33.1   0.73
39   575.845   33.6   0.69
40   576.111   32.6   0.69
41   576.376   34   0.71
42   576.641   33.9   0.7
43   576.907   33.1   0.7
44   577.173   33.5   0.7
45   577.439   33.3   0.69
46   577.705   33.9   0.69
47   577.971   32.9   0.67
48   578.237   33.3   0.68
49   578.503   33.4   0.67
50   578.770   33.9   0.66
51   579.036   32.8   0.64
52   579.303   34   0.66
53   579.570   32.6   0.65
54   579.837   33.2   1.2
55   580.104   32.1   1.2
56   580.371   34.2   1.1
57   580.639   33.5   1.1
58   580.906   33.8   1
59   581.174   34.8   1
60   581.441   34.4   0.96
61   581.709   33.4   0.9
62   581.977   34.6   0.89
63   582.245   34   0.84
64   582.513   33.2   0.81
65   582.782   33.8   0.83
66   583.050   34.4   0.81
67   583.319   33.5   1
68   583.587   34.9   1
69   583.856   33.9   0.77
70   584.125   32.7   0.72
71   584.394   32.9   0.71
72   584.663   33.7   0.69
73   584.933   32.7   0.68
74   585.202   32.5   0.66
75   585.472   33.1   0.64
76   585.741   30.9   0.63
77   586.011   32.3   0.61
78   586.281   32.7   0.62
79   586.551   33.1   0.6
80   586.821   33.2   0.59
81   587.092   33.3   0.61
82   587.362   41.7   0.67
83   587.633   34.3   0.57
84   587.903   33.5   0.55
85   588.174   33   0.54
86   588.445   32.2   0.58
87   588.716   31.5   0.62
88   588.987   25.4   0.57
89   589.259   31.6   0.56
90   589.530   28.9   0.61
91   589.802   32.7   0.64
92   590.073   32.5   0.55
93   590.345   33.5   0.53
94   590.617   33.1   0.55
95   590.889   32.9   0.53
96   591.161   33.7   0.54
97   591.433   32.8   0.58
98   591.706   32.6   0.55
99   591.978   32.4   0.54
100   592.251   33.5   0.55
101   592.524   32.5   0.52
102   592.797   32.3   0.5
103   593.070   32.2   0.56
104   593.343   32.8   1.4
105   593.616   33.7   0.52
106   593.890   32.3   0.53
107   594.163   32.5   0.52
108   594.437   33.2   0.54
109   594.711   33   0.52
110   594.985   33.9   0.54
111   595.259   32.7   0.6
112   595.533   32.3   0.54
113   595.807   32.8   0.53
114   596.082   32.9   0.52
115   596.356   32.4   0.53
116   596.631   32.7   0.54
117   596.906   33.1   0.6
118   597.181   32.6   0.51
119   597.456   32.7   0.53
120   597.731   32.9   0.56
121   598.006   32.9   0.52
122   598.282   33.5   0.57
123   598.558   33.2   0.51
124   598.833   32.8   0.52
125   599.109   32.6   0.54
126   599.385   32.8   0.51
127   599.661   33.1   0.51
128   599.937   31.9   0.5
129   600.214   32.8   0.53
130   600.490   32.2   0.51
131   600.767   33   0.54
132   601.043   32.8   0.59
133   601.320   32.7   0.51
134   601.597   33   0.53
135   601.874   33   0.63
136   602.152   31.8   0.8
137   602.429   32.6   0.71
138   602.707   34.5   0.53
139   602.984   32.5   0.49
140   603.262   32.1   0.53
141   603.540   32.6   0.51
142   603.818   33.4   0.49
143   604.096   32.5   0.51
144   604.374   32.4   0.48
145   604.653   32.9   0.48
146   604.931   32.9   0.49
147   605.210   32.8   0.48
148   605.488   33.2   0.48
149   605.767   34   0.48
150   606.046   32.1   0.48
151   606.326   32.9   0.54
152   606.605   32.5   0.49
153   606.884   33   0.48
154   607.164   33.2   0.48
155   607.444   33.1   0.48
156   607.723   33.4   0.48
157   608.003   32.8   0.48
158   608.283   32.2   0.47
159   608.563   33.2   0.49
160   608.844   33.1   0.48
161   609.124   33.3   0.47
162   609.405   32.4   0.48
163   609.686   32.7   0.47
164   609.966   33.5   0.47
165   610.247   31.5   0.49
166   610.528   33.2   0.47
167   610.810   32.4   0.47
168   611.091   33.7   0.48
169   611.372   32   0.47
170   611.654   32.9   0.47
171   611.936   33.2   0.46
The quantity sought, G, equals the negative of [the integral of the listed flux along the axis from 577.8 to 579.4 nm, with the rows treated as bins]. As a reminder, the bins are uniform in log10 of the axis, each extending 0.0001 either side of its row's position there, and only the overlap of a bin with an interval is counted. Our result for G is -53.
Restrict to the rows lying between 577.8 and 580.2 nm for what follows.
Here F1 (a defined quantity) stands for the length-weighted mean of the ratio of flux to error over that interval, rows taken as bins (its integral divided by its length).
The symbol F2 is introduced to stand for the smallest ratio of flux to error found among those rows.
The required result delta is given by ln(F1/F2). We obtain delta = 0.5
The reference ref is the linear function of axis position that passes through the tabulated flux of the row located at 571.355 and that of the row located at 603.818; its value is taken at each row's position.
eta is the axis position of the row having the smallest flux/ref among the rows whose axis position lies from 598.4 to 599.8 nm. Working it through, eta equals 599.109 nm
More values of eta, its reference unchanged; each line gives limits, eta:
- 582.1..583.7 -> 582.513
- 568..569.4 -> 569.254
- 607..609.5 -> 608.283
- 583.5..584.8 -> 584.125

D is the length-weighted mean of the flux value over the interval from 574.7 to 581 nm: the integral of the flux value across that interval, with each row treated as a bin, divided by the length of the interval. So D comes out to 33.3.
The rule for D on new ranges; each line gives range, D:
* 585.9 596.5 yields 32.8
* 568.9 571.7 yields 33.1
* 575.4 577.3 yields 33.4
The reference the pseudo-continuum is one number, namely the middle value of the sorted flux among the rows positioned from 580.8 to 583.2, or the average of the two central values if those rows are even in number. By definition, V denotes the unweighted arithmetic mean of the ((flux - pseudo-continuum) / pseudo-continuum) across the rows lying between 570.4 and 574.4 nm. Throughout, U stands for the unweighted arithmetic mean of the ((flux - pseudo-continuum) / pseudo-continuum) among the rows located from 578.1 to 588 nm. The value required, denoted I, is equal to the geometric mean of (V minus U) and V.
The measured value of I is 0.018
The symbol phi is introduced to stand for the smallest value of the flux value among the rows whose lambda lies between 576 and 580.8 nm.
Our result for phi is 32.1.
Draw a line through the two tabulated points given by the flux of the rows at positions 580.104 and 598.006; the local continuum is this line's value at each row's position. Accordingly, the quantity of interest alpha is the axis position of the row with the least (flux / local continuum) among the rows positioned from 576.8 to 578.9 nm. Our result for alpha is 577.971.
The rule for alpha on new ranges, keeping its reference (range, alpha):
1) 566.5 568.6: 567.944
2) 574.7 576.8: 576.111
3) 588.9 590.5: 588.987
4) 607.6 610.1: 608.283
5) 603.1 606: 603.262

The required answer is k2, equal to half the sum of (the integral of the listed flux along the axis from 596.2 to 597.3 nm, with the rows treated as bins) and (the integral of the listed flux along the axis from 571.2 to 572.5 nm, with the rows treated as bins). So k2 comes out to 40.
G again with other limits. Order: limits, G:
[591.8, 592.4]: -20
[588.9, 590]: -33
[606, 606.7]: -23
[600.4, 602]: -52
